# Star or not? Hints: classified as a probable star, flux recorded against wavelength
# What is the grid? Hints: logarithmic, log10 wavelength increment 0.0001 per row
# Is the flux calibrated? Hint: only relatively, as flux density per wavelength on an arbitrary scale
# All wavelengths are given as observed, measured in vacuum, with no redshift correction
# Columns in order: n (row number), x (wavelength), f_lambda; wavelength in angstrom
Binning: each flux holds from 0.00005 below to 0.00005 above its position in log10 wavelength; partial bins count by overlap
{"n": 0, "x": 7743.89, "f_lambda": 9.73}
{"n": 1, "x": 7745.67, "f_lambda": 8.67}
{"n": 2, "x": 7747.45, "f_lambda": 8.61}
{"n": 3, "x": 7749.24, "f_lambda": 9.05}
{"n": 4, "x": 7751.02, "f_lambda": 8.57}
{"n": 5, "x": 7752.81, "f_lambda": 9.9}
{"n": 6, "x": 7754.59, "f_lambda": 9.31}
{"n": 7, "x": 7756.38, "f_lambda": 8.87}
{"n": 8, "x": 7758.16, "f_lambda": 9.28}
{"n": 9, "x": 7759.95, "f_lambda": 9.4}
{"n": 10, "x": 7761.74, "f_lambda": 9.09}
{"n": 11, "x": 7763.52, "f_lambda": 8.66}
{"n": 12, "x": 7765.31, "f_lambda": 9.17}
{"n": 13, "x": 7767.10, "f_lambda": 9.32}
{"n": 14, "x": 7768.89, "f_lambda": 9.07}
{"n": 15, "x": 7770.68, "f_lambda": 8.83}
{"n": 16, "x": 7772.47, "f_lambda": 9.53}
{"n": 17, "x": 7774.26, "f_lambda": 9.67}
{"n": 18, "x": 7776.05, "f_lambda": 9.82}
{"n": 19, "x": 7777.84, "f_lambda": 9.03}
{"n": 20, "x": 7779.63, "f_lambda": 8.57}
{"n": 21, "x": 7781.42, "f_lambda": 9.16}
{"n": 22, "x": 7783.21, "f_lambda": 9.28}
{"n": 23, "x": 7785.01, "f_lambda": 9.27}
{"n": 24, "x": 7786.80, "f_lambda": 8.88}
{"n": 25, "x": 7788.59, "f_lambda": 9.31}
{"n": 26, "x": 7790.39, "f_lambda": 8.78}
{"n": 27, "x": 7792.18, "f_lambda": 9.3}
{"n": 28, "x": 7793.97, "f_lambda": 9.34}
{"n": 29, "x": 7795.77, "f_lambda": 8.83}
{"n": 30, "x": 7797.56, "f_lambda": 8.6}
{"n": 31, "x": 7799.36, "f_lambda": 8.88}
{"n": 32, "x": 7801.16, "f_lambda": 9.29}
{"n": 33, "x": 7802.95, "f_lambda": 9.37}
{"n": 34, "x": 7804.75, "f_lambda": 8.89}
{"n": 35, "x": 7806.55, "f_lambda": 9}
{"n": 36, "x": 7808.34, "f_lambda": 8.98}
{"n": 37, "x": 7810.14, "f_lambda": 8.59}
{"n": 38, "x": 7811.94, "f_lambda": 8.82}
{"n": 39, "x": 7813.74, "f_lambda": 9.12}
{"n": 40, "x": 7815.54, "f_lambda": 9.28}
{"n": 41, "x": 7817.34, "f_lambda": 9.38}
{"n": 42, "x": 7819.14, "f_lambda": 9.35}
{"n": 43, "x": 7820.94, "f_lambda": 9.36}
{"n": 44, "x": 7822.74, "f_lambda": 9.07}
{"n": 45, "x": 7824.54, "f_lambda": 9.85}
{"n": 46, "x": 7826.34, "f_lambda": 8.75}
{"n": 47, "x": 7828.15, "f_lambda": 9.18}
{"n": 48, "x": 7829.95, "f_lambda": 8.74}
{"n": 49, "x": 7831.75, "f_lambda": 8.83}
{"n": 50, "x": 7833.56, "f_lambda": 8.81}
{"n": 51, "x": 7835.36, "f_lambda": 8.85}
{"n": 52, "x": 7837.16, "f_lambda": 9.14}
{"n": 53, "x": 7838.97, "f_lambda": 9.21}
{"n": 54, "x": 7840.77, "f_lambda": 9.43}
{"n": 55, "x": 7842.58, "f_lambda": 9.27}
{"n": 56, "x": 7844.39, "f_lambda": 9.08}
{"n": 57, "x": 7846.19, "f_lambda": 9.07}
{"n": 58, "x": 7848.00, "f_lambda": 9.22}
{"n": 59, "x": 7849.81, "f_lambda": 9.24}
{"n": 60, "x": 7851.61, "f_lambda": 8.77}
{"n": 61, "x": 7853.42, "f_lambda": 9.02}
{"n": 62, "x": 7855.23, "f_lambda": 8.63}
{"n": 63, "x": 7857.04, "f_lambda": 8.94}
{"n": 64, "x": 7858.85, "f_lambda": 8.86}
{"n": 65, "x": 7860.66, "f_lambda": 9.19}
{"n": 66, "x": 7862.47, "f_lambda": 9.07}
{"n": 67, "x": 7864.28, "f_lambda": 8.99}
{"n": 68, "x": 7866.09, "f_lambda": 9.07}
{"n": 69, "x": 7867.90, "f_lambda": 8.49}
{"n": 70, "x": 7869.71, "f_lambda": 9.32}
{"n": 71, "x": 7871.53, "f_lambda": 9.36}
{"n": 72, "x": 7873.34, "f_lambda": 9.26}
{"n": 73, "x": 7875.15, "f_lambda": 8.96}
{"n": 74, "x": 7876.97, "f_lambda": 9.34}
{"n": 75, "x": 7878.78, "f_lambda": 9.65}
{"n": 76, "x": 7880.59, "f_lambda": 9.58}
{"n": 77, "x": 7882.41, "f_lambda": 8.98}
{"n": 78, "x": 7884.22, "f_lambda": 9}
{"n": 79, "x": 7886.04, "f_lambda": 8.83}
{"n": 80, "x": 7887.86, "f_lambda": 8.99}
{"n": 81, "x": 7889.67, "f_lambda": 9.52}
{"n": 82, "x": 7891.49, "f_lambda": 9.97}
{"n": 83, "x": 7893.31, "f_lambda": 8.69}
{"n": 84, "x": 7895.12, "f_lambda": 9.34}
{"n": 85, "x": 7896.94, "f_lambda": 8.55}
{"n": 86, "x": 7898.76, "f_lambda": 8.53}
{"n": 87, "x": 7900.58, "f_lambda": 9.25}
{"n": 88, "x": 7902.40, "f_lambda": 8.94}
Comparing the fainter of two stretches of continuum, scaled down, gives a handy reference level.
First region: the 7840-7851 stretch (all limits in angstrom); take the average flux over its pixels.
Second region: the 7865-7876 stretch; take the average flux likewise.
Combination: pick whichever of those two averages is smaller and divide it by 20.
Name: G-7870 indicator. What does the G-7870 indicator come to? 0.454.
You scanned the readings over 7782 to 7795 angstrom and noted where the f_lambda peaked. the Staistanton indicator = 7793.97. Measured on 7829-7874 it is 7840.77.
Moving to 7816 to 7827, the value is 7824.54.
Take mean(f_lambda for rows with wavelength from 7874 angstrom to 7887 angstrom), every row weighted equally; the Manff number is 9.19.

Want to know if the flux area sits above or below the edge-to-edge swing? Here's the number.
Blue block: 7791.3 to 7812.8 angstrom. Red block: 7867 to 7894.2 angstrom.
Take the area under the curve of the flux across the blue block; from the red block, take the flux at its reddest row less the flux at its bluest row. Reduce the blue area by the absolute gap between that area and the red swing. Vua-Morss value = 0.2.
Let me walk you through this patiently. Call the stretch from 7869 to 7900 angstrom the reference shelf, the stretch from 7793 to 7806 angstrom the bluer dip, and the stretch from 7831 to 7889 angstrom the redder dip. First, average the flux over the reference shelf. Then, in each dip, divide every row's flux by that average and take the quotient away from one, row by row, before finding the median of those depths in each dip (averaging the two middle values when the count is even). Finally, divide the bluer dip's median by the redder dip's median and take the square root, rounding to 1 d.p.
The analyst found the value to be 1.7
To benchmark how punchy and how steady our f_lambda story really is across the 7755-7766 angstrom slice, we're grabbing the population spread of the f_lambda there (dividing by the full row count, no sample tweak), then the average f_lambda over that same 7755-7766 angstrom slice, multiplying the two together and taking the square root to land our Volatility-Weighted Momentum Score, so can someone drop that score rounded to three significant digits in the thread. 1.50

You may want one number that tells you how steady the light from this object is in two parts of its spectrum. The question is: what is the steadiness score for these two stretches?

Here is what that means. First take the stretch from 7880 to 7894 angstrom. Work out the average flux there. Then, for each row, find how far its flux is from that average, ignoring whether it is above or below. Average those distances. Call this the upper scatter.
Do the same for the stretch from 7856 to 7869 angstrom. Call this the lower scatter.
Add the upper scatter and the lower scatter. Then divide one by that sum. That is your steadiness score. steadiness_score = 1.9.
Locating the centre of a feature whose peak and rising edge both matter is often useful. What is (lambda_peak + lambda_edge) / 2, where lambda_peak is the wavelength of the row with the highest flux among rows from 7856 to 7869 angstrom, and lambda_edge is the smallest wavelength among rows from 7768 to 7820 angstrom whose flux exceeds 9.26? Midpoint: 7816.6 angstrom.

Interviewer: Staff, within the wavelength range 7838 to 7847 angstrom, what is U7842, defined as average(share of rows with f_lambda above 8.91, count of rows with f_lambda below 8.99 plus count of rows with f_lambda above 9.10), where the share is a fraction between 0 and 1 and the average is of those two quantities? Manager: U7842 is 2.00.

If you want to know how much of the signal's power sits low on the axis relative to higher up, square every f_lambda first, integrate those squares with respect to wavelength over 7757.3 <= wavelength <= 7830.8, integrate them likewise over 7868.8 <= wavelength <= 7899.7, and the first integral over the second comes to 2.4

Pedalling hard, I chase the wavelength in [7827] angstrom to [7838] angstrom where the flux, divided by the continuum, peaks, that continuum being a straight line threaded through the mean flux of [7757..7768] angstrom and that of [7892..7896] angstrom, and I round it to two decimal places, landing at 7828.15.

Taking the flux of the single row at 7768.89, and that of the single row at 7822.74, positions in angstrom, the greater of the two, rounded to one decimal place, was 9.1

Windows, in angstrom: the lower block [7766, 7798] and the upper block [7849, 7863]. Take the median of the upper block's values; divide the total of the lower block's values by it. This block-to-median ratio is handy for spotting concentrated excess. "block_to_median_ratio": 18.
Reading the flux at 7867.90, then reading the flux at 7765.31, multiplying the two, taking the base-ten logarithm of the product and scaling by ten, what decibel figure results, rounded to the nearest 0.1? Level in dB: 18.9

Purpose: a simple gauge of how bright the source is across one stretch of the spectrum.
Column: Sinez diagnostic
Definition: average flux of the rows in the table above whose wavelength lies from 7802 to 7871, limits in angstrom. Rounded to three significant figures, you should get 9.06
